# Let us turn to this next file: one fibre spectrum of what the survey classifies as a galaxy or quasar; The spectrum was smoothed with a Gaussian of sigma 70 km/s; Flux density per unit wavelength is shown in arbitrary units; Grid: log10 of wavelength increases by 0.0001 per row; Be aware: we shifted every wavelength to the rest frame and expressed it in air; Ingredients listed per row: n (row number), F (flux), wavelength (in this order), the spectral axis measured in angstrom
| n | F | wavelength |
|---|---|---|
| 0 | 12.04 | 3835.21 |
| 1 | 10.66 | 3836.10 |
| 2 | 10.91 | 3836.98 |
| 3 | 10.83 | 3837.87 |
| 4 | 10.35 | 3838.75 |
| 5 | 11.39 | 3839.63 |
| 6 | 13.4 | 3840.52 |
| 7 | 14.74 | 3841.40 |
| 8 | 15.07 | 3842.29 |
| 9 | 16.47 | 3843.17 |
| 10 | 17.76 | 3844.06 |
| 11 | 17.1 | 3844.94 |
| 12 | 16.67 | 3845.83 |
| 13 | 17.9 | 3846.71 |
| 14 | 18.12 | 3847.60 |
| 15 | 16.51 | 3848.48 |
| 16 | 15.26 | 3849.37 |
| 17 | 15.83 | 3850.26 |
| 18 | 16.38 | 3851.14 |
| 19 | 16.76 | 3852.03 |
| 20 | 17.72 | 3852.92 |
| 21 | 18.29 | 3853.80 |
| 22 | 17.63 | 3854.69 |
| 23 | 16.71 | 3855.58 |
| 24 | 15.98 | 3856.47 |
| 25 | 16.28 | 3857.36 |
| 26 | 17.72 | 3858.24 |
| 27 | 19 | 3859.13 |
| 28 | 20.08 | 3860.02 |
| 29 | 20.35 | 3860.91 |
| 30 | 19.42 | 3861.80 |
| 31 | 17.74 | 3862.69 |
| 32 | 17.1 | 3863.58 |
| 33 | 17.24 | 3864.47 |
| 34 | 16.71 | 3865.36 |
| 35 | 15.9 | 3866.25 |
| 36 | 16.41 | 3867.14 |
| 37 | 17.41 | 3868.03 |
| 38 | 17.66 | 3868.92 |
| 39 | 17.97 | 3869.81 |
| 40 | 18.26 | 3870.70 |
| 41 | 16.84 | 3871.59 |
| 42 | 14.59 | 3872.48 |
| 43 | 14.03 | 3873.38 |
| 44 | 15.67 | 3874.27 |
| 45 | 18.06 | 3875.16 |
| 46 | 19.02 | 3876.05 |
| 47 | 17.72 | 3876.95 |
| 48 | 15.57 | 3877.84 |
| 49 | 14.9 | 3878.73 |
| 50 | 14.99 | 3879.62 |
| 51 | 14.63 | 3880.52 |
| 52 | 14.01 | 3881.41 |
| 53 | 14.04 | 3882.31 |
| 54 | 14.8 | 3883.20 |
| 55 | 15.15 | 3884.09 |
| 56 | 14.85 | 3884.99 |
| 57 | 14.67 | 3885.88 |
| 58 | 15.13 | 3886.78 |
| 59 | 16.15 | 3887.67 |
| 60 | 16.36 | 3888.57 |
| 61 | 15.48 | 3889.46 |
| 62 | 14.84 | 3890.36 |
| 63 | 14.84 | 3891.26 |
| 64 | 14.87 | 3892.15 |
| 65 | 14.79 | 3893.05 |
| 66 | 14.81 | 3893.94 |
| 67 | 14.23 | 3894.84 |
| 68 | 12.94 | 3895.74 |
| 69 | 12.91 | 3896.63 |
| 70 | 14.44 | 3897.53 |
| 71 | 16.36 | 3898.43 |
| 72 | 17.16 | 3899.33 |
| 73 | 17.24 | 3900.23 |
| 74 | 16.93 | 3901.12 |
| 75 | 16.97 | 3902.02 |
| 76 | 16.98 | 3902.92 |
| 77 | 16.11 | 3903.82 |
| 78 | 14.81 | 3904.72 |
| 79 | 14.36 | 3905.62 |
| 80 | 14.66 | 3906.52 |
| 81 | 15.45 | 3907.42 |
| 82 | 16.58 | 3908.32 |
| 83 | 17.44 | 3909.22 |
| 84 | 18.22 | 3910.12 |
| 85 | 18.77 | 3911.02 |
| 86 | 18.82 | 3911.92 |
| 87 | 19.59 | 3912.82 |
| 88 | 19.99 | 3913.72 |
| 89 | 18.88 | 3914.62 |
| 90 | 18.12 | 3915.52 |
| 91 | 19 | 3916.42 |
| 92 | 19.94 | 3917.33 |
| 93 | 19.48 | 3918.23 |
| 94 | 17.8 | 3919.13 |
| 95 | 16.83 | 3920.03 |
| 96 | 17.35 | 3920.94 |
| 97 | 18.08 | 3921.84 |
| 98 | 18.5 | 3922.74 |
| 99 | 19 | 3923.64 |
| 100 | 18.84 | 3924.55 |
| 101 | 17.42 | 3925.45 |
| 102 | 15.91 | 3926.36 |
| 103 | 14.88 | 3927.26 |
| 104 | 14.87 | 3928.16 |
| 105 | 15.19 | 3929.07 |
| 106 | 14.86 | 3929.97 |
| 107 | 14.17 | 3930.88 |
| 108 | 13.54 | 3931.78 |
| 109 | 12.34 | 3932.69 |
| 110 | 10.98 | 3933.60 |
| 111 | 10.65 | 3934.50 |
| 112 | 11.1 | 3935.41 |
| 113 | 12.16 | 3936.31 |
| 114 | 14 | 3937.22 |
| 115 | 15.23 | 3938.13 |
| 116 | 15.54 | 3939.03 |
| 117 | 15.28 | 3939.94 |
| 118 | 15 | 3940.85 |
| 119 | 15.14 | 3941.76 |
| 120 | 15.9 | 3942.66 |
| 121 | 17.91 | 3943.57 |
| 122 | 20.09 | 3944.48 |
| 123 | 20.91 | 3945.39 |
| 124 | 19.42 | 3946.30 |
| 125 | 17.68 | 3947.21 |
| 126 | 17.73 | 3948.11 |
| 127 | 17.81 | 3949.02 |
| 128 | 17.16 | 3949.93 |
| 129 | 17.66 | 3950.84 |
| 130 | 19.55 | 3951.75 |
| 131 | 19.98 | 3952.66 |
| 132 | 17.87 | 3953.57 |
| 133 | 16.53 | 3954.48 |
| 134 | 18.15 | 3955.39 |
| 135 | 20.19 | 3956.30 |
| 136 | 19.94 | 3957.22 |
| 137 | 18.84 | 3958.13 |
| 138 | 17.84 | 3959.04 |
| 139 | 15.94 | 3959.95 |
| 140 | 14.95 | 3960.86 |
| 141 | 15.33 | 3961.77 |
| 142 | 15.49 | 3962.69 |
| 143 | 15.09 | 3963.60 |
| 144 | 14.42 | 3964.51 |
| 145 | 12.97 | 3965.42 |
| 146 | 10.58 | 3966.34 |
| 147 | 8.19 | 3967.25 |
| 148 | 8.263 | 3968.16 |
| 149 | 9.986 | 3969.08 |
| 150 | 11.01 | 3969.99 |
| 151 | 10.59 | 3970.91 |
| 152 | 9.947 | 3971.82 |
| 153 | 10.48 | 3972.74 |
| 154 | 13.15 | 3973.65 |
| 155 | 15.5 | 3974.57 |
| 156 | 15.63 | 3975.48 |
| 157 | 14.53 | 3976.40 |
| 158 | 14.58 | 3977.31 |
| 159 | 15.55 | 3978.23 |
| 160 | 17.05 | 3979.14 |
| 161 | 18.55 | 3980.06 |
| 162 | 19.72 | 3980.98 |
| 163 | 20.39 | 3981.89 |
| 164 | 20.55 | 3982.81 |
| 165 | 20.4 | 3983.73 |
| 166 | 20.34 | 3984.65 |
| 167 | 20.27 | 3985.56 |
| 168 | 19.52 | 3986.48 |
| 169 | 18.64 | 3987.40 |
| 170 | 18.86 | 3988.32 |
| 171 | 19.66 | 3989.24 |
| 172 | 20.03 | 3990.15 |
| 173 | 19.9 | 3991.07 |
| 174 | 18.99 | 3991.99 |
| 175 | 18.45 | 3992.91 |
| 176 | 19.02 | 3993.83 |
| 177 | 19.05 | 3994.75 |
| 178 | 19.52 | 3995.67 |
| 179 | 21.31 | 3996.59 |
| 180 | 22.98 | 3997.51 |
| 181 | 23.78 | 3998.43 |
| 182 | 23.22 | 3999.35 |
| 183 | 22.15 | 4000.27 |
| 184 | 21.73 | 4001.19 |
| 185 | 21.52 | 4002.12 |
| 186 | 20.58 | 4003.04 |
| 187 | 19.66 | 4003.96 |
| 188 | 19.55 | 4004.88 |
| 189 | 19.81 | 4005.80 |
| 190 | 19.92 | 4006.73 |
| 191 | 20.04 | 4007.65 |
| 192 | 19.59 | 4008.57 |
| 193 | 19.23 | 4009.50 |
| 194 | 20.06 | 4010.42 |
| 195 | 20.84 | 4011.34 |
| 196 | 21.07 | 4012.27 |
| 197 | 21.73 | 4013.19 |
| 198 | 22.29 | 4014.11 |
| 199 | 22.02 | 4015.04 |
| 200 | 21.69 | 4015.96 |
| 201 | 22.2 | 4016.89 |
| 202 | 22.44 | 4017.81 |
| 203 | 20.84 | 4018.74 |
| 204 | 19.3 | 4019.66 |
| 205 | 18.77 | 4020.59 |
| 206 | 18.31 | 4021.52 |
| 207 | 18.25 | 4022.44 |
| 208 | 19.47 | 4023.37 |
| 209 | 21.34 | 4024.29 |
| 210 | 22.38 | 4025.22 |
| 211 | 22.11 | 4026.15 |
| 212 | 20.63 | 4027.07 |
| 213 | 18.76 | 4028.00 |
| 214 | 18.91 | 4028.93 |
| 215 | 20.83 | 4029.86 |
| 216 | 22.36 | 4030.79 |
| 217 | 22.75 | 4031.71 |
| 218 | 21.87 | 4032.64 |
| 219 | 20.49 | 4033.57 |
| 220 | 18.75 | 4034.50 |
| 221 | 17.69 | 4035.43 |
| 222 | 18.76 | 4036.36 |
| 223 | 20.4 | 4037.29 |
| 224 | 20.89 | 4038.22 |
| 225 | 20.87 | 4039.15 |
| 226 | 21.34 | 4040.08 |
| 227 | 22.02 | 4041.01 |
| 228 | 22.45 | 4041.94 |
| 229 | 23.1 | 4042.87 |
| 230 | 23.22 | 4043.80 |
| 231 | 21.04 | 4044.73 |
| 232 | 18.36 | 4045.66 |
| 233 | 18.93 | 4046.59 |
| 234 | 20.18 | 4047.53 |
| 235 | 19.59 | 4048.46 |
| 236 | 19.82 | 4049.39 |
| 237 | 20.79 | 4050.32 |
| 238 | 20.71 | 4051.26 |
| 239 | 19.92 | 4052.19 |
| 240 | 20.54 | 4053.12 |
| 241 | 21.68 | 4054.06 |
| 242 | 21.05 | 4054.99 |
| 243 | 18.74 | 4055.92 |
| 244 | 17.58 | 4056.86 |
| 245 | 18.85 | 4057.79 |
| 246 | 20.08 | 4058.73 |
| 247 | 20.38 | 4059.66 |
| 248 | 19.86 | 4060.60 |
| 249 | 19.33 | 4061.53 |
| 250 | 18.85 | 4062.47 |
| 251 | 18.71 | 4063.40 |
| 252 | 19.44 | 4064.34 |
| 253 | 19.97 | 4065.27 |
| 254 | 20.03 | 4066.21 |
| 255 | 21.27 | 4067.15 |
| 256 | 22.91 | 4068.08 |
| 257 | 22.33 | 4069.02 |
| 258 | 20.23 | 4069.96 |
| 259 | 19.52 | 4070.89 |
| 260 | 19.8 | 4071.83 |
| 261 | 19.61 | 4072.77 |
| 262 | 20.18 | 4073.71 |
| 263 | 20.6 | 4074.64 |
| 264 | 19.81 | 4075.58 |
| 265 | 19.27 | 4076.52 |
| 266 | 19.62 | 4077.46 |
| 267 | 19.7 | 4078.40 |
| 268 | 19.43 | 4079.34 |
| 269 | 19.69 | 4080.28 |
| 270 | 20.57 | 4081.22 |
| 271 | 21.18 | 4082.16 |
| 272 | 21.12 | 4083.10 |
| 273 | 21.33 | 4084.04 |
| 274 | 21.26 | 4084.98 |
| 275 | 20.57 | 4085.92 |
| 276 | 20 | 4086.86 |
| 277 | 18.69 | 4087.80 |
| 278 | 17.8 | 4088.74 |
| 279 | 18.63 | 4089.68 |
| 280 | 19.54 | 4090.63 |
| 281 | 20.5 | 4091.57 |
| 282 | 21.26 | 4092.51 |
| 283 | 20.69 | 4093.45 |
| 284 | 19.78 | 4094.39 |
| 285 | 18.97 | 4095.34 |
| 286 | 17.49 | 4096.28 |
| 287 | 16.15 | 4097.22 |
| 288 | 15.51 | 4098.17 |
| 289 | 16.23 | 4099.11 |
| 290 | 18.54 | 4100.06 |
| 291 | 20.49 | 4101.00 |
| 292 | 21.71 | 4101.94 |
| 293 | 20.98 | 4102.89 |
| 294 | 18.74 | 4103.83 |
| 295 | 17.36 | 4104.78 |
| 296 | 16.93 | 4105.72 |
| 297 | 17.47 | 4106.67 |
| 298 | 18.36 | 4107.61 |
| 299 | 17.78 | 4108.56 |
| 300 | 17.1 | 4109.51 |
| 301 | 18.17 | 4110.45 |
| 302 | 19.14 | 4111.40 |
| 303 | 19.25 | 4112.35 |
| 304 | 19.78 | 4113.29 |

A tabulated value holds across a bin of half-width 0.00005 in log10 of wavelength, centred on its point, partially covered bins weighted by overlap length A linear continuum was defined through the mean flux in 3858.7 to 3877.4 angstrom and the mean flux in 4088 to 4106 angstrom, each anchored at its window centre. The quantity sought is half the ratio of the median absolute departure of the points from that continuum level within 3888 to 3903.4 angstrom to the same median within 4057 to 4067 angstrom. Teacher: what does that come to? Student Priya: 1.3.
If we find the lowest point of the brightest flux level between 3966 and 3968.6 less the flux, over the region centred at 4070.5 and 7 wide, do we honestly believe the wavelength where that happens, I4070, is 4068.08 angstrom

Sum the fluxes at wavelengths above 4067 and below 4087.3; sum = 450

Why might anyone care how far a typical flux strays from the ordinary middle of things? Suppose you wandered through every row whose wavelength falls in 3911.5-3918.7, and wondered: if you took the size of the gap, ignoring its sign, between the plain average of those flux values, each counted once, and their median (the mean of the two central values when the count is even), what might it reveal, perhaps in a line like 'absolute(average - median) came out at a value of 0.01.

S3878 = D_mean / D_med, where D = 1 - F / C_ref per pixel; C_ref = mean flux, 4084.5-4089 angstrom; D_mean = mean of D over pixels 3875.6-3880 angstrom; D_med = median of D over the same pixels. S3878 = 0.79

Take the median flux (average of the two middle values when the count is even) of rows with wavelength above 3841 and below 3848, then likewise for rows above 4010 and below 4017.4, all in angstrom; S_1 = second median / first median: 1.29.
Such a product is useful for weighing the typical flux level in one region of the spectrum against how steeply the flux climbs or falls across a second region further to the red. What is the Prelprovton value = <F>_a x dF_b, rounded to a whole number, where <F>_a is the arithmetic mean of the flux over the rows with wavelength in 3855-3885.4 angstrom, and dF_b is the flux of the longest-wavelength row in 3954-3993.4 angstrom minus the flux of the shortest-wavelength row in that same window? 32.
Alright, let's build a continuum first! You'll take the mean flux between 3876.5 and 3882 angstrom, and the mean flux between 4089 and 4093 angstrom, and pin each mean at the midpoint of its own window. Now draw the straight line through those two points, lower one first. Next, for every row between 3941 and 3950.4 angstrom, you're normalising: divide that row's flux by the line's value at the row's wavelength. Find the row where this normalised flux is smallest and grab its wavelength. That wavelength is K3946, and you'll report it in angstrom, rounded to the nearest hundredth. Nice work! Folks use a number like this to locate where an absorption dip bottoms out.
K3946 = 3941.76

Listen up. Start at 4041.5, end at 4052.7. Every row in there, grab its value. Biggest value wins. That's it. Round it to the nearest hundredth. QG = 23.22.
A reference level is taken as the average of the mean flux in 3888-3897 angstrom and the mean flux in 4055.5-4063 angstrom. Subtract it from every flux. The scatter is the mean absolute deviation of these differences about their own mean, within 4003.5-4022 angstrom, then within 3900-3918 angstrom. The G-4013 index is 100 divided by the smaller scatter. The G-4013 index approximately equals 92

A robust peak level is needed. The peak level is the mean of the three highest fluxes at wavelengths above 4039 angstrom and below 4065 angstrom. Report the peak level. 22.9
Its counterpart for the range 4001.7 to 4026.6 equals 22.4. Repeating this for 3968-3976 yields 14.8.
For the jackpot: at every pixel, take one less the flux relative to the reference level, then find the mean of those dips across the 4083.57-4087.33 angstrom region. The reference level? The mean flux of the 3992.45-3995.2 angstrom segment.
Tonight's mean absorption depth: -0.10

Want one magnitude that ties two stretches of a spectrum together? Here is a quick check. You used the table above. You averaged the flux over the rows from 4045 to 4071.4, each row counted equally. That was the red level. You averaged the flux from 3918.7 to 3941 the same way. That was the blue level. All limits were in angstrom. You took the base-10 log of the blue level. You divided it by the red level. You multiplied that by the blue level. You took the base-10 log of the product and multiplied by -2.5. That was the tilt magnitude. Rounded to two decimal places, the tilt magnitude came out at 0.12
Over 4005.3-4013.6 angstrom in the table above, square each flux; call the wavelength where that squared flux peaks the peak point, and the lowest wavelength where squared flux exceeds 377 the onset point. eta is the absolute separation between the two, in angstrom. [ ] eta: 7.4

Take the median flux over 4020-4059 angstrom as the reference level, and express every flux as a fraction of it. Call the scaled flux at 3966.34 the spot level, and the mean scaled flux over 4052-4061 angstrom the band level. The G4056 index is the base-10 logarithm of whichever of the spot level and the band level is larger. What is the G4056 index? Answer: -0.014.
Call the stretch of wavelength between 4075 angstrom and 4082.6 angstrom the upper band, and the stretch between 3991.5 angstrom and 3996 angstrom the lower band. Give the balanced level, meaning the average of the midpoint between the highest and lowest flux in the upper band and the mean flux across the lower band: 19.6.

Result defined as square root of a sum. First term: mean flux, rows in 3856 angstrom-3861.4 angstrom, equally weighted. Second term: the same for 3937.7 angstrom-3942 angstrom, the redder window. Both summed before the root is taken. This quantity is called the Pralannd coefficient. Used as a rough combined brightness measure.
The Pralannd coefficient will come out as 5.79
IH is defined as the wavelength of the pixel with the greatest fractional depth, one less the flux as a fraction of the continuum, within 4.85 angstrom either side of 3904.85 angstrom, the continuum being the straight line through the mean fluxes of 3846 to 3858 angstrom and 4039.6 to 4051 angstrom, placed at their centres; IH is 3905.62 angstrom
